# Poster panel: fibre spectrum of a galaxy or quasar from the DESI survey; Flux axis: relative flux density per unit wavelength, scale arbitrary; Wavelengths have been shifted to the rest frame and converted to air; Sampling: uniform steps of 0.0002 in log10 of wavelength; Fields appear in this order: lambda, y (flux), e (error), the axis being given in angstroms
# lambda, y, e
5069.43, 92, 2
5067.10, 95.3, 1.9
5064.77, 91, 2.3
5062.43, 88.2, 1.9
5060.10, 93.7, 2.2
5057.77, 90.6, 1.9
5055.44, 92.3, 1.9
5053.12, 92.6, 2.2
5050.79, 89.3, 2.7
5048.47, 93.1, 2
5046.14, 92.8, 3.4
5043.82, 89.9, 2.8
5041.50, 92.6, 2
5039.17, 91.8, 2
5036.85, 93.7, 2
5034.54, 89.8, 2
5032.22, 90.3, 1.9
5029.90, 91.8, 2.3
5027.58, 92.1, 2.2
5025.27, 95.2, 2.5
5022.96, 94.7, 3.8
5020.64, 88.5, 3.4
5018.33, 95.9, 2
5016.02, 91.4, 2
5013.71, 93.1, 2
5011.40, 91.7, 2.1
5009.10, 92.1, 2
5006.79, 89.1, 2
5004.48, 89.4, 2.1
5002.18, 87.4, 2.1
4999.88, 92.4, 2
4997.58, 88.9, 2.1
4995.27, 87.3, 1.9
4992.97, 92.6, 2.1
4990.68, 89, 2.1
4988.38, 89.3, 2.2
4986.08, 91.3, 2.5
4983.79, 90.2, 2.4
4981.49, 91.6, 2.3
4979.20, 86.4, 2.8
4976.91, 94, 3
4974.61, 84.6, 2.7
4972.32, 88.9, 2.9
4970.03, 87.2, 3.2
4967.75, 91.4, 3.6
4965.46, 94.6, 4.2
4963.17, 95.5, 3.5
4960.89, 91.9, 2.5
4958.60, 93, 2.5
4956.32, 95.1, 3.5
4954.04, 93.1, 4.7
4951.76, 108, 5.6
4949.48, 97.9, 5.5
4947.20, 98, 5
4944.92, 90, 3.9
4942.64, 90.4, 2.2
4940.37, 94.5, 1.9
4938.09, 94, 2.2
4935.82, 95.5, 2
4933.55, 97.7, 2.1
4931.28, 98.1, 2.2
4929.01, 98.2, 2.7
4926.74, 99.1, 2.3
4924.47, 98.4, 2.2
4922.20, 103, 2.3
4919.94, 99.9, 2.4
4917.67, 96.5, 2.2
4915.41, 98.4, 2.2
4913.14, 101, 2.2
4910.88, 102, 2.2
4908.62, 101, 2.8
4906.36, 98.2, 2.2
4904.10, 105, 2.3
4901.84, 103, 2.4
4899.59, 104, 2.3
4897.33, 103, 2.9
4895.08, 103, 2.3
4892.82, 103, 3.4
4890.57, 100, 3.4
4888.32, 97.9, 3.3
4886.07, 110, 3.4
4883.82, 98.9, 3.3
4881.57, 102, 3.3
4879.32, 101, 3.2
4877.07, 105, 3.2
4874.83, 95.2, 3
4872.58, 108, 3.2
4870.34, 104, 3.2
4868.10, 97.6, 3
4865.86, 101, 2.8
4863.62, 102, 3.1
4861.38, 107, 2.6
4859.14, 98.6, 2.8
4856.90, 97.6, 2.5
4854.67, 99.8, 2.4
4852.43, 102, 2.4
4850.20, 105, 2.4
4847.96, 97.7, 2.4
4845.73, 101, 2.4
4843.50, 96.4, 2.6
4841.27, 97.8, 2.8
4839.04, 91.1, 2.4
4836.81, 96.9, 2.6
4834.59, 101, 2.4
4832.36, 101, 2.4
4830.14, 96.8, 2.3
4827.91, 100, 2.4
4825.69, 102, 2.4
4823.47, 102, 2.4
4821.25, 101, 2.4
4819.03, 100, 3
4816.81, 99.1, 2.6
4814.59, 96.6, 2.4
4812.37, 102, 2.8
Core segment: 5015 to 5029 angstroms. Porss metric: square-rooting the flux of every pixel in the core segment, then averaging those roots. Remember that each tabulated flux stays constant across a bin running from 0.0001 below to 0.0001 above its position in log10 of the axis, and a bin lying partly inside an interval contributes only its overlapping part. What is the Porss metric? 9.64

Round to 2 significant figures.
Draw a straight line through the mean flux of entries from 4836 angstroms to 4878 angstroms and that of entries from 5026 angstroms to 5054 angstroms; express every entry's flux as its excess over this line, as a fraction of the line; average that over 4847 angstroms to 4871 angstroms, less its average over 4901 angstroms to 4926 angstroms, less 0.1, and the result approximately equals -0.12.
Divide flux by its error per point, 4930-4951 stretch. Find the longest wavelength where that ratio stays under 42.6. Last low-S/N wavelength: 4949.48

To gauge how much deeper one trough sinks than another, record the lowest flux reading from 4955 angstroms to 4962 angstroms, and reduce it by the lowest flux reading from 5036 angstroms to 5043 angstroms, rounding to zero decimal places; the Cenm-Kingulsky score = 0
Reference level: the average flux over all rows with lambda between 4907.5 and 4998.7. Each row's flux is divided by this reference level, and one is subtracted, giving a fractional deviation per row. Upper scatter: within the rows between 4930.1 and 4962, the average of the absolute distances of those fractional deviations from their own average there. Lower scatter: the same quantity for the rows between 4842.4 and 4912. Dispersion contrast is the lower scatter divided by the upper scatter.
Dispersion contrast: 0.86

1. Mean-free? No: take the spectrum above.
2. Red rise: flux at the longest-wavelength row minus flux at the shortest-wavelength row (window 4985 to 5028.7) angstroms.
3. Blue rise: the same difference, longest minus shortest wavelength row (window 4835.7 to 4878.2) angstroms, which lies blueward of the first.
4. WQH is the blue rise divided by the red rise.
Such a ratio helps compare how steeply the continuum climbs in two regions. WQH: 10.1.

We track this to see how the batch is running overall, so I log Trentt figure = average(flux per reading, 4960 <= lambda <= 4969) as 93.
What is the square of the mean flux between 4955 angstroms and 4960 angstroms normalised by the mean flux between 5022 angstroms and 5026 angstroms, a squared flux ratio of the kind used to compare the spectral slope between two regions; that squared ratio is 0.98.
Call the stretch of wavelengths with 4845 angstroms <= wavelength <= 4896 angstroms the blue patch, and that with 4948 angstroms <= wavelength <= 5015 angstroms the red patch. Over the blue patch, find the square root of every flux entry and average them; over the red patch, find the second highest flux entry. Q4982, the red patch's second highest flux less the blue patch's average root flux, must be 87.8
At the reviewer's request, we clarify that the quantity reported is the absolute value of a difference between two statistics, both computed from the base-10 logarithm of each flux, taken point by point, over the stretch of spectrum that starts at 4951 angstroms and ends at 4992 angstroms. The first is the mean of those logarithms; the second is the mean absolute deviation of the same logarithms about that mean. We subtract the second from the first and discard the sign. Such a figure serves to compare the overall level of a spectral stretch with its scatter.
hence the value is 1.95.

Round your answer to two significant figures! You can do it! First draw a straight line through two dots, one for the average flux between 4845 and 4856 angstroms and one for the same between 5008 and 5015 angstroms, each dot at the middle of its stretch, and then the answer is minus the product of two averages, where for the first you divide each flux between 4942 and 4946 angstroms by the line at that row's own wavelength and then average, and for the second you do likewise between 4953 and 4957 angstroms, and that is -0.93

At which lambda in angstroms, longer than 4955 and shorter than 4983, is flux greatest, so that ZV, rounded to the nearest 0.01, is 4963.17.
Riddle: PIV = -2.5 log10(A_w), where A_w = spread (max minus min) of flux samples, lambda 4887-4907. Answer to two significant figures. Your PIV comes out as -2.1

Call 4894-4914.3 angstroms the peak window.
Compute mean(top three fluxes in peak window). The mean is 104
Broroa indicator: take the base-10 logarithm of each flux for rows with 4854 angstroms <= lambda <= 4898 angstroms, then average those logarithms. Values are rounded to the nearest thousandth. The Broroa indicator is 2.007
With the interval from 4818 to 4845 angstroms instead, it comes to 1.995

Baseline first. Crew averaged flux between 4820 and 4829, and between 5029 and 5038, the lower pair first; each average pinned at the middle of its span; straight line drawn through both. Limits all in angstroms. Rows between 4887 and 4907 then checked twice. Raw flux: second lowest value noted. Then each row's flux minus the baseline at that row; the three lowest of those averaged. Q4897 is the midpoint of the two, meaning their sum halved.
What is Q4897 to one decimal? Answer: 49.5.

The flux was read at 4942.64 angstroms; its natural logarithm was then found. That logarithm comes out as 4.50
